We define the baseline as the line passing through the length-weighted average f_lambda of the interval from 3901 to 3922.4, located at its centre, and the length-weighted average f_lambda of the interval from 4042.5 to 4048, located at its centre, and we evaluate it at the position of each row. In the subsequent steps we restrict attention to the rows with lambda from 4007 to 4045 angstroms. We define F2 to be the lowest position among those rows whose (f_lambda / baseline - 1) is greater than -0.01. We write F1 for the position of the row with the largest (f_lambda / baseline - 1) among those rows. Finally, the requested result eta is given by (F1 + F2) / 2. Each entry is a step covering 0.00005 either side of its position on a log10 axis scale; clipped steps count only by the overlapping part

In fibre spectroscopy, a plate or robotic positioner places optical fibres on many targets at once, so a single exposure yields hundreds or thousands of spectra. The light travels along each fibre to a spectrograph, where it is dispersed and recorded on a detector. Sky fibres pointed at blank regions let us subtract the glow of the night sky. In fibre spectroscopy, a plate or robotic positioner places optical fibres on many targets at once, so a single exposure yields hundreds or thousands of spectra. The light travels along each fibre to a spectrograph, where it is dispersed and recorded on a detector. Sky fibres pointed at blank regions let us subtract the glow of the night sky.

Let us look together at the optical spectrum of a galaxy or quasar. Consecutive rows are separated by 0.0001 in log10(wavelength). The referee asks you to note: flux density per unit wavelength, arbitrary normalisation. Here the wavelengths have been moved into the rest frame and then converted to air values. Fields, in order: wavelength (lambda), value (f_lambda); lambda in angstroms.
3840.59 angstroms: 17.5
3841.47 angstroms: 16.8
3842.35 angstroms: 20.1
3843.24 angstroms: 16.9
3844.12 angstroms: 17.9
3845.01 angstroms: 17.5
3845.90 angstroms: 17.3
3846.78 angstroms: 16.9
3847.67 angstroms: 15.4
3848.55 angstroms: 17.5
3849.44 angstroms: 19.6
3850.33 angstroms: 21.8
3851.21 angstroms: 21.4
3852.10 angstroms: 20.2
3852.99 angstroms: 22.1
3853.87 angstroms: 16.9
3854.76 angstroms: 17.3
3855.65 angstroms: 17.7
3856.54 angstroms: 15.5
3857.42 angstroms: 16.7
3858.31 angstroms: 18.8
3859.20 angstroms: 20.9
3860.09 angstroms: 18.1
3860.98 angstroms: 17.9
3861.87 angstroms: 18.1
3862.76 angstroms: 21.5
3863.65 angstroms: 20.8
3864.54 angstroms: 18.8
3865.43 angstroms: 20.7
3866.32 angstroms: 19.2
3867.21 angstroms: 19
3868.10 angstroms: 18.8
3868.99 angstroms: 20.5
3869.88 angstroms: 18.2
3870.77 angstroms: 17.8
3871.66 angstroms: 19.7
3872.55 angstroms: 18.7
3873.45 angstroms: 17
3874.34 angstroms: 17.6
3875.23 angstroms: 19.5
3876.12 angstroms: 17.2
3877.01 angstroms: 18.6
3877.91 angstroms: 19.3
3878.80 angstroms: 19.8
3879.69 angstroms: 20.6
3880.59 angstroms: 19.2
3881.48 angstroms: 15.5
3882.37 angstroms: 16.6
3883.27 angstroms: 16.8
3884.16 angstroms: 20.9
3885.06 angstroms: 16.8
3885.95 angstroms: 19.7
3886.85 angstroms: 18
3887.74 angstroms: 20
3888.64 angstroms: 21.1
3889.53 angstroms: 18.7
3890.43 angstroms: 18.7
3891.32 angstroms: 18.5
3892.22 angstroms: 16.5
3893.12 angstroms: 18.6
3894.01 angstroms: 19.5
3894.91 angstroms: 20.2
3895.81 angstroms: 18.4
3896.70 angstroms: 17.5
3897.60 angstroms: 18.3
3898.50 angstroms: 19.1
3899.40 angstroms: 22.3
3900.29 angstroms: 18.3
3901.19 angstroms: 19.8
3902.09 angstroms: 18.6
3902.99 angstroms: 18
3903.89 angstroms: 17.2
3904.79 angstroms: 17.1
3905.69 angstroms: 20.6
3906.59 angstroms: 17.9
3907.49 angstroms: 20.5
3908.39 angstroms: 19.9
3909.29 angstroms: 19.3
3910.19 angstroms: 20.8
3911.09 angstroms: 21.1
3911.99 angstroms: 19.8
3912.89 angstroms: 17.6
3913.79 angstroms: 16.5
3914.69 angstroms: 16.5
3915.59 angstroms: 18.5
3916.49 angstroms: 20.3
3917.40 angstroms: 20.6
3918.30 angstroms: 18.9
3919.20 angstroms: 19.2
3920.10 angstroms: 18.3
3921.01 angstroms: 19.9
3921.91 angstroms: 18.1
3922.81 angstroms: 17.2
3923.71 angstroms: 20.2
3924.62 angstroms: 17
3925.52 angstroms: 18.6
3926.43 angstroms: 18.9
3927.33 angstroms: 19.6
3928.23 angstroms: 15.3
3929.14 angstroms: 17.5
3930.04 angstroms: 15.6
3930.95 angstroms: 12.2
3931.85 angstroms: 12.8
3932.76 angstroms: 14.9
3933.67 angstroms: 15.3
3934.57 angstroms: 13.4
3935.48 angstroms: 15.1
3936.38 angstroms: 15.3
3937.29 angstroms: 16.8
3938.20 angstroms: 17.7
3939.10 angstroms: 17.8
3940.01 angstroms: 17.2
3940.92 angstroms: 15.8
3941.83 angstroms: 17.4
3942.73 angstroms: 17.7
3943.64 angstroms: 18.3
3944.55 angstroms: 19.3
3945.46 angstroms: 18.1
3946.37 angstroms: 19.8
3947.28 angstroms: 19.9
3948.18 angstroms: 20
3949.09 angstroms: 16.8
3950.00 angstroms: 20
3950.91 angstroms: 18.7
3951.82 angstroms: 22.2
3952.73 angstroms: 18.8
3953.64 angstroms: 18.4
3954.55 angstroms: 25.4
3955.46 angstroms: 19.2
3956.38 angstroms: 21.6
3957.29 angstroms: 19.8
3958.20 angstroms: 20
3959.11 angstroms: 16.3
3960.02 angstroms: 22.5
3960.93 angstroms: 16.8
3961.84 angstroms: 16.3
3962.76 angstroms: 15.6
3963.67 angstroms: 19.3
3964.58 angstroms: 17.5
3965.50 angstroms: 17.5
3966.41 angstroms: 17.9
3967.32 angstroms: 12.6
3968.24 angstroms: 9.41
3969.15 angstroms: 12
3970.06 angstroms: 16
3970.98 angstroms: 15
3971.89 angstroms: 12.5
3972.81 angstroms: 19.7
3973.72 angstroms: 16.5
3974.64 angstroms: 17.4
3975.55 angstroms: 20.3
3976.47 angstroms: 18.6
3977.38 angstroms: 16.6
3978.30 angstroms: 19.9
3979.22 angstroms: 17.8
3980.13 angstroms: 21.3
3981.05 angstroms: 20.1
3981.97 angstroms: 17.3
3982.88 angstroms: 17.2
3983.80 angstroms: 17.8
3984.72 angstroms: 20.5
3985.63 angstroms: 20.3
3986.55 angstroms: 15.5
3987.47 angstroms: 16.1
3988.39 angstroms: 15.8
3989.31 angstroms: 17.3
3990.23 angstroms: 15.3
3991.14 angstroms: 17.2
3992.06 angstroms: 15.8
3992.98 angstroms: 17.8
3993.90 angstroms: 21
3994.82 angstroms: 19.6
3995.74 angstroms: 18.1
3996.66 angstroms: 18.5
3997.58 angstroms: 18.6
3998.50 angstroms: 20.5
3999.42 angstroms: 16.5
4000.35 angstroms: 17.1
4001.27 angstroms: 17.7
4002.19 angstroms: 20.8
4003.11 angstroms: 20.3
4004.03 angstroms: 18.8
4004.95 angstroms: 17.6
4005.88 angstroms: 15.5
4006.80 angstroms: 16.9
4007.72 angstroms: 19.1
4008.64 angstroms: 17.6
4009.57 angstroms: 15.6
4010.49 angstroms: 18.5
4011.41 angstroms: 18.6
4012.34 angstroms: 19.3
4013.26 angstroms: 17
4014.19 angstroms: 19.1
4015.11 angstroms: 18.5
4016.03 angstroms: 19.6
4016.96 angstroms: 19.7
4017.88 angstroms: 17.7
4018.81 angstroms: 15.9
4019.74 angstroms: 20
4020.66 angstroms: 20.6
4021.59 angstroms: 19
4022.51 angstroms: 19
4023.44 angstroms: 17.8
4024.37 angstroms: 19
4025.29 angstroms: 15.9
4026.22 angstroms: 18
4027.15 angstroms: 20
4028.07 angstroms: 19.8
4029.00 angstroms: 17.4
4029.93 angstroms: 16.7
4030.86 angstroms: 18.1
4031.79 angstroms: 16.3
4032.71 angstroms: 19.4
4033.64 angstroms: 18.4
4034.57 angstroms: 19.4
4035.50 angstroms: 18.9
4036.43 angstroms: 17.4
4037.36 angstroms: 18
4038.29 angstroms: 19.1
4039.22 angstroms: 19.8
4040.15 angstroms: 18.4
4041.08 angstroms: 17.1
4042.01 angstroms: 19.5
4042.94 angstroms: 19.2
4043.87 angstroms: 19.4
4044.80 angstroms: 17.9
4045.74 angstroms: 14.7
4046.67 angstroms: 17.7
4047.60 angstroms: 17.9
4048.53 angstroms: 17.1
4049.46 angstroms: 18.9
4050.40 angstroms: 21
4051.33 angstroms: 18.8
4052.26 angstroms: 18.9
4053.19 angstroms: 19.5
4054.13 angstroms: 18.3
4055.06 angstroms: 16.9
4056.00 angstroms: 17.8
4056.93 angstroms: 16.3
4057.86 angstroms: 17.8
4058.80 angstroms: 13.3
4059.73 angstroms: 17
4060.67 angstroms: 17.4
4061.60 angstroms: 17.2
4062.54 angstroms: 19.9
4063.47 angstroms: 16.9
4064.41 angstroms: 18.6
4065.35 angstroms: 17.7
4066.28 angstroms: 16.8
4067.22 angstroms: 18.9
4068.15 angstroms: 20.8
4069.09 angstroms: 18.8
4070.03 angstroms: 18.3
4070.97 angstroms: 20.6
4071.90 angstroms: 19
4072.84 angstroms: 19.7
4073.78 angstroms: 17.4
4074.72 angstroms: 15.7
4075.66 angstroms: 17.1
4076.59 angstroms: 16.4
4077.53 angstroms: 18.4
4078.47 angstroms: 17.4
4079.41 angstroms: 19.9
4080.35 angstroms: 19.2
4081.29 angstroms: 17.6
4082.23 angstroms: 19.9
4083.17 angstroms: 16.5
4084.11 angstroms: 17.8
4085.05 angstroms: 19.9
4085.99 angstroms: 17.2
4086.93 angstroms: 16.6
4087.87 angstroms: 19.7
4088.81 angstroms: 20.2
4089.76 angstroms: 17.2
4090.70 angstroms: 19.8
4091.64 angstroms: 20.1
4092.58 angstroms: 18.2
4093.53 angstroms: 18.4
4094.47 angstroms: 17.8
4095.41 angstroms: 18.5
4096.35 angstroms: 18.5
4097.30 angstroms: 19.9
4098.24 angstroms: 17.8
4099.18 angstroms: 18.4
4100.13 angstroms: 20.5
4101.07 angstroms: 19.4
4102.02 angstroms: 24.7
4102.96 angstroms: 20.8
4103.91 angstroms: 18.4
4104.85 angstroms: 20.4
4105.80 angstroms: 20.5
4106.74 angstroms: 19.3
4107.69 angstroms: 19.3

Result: 4014.2 angstroms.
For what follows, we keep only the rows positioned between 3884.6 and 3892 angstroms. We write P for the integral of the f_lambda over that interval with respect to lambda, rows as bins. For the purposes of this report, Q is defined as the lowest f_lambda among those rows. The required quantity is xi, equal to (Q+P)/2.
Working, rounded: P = 140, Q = 16.8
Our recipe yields 78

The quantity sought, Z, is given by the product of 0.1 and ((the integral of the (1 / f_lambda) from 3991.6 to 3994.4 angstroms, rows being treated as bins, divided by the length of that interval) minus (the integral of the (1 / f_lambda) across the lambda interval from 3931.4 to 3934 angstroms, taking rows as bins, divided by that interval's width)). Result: -0.0015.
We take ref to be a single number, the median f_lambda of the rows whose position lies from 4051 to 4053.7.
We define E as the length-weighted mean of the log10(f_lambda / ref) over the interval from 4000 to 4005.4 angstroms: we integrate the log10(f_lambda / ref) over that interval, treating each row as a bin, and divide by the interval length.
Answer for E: -0.005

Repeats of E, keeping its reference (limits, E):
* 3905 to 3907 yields 0.001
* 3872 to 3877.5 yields -0.018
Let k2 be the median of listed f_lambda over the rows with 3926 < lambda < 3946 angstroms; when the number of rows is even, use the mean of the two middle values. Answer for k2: 17.0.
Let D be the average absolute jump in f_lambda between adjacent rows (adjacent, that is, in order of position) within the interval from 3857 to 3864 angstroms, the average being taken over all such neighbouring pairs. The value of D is 1.64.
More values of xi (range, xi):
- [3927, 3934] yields 60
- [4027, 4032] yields 53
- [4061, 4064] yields 35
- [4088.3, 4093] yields 54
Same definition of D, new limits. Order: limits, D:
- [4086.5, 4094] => 1.66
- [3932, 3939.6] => 0.96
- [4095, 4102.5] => 1.80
